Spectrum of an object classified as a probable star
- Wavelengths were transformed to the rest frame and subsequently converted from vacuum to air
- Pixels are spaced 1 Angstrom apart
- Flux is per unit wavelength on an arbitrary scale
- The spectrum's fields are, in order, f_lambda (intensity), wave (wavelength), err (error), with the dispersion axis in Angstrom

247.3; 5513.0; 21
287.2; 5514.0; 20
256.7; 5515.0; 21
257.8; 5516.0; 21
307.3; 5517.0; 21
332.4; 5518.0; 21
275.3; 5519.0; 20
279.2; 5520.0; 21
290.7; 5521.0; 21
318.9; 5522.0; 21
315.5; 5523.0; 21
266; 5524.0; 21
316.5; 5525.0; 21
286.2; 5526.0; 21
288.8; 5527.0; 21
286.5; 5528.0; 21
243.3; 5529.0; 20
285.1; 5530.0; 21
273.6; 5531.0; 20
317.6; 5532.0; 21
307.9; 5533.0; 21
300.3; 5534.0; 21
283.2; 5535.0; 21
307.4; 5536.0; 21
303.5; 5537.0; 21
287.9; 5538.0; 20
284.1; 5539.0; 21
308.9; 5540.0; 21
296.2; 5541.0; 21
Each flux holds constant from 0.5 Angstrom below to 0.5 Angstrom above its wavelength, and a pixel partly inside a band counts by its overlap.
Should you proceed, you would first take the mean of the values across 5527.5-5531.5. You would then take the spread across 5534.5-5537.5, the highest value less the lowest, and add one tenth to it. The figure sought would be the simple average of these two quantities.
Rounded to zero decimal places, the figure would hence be 148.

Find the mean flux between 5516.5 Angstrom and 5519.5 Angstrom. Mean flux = 305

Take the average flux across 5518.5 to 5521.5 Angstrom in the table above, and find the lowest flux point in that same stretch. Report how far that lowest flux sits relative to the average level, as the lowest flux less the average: -6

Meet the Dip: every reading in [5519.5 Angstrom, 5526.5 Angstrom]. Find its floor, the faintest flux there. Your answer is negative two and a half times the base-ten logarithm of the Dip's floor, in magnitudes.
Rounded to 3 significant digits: -6.06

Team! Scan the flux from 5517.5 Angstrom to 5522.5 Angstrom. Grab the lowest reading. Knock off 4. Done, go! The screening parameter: 271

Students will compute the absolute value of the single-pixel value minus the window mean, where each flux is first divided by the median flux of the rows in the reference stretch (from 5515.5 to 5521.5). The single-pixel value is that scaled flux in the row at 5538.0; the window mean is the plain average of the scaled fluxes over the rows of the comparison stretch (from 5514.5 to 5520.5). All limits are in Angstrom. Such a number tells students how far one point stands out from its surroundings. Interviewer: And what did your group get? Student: 0.011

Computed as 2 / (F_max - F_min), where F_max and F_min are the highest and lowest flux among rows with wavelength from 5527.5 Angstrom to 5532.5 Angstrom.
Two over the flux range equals 0.027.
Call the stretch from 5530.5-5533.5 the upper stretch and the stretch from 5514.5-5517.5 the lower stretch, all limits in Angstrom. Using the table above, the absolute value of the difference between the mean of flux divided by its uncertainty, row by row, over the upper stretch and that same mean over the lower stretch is 1.44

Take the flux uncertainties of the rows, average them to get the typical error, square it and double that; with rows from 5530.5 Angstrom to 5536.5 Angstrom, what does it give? 868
